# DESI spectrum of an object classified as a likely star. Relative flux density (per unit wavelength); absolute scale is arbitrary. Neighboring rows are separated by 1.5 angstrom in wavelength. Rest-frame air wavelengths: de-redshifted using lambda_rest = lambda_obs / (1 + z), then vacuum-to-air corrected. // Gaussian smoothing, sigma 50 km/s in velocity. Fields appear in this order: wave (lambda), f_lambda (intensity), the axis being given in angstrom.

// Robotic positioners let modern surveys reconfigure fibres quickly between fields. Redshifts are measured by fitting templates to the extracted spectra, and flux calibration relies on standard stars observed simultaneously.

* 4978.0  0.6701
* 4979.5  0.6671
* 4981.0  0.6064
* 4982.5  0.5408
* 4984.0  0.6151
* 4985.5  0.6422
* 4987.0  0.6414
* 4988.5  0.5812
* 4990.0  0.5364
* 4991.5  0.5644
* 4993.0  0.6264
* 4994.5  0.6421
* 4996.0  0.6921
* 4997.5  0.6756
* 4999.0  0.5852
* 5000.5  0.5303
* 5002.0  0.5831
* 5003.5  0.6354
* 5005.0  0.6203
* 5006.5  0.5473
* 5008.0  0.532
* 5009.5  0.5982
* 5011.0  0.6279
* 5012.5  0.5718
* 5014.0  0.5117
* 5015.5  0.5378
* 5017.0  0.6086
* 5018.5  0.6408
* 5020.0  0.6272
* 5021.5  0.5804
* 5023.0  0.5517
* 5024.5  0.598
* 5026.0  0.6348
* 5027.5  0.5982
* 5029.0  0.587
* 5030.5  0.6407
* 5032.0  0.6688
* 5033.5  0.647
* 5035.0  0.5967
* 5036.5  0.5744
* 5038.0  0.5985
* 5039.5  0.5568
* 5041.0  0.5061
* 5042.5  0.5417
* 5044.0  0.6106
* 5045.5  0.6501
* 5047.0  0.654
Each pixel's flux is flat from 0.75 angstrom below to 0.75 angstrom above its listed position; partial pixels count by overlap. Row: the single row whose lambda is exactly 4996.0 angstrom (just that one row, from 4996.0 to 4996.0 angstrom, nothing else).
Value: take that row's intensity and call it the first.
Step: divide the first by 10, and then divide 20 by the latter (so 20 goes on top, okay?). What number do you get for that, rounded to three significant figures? 289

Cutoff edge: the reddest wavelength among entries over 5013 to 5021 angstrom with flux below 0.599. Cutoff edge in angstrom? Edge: 5015.5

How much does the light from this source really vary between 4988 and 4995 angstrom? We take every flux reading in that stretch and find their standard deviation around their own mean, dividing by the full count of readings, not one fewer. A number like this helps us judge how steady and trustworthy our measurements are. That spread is 0.039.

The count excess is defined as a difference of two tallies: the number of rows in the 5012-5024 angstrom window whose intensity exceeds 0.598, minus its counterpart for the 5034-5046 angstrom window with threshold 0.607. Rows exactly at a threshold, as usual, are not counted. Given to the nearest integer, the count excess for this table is 1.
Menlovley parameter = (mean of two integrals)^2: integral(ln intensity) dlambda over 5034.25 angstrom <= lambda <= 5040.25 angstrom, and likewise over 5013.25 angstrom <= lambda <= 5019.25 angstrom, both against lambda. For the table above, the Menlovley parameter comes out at 10.9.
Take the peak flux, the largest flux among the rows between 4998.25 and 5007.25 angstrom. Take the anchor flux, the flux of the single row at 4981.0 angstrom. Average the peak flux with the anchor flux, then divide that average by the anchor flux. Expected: 1.02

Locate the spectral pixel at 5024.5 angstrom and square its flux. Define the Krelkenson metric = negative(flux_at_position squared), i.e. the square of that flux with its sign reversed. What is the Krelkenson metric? -0.36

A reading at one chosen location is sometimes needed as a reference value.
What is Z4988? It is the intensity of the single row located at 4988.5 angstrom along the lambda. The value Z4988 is 0.5812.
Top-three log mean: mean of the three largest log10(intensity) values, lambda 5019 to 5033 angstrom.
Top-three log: -0.188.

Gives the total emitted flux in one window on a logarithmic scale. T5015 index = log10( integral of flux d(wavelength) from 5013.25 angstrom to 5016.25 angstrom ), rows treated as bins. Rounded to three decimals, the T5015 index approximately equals 0.197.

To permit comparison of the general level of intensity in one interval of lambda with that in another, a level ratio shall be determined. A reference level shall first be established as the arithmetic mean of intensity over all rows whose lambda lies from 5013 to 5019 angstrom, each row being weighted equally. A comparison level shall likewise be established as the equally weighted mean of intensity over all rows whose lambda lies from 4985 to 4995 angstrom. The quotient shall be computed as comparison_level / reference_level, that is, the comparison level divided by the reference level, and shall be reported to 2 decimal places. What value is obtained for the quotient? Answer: 1.05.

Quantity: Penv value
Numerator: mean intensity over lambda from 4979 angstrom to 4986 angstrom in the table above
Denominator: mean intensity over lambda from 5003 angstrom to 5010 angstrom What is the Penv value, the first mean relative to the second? 1.05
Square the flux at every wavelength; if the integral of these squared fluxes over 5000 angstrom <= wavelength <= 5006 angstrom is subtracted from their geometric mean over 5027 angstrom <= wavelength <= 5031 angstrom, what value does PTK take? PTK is -1.7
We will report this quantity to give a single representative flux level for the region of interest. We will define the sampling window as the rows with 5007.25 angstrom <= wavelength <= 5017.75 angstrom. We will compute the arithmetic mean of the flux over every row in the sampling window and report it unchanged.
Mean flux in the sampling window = 0.570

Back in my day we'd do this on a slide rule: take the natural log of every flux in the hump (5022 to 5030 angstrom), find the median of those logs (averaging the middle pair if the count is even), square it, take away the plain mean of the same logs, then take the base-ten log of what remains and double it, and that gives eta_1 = -0.21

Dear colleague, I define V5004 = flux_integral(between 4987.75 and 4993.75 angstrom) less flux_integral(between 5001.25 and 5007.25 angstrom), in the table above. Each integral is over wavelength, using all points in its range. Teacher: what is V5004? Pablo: -0.12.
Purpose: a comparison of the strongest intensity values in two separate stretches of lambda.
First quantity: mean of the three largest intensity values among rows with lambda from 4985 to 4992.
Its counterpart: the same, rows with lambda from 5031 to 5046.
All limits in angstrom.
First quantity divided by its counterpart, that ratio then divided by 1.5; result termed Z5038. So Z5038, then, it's 0.632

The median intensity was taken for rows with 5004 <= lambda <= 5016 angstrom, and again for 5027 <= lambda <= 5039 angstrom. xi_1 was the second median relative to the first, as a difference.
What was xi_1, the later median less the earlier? 0.039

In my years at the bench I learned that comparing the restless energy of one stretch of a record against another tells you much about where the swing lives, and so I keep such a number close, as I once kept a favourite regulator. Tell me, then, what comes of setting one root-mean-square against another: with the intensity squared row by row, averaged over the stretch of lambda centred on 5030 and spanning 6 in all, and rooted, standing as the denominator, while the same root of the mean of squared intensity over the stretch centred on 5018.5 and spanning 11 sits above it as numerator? 0.93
